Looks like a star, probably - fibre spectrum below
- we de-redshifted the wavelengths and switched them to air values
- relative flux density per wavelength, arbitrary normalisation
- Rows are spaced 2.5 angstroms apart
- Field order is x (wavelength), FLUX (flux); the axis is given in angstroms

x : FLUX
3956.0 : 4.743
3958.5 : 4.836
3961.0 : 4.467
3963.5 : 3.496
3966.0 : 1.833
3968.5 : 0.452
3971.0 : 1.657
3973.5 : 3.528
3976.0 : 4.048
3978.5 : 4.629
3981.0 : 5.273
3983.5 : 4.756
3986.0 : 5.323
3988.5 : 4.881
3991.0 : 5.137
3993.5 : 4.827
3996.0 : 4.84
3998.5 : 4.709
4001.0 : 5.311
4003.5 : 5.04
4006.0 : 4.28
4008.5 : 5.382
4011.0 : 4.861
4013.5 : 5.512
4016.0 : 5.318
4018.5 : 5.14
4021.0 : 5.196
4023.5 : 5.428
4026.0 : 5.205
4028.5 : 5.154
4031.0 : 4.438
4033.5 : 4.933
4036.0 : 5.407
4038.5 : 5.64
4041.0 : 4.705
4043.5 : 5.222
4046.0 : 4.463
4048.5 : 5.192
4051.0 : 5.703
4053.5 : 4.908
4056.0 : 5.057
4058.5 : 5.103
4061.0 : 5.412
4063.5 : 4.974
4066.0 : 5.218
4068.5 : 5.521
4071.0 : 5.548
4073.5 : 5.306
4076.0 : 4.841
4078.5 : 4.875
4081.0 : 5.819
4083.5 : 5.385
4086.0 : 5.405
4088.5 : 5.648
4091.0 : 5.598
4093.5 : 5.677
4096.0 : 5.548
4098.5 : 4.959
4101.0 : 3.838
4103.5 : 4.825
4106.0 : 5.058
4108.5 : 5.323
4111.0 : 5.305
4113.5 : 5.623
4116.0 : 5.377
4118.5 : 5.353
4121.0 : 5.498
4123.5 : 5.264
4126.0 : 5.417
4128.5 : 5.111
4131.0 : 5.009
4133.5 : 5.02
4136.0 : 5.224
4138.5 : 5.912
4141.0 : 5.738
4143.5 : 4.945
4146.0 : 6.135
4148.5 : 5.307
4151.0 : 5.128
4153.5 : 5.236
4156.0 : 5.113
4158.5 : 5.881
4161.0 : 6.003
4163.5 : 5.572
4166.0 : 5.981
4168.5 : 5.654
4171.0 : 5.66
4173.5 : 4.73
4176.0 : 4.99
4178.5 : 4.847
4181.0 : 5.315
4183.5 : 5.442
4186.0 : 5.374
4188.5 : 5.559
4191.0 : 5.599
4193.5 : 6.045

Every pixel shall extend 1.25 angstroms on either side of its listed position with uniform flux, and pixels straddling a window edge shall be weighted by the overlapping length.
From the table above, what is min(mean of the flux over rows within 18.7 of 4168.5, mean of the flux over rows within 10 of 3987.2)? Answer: 4.96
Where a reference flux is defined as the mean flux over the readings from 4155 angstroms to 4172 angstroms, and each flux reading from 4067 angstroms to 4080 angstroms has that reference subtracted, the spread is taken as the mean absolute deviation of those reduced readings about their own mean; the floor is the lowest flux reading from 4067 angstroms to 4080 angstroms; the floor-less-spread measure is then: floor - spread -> 4.6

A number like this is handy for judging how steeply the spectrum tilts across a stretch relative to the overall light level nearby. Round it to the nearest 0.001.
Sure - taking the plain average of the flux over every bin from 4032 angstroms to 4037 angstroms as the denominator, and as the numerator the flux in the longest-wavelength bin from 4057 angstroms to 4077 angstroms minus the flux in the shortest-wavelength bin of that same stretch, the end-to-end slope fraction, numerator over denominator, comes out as -0.051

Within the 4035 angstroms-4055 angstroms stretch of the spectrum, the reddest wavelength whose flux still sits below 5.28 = 4053.5 angstroms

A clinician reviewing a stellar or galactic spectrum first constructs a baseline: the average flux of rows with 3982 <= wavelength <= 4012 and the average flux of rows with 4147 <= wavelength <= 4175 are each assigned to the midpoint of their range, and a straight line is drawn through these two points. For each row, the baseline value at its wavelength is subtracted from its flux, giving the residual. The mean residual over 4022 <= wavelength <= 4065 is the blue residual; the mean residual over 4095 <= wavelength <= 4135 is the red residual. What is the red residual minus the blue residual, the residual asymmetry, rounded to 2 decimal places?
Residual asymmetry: -0.19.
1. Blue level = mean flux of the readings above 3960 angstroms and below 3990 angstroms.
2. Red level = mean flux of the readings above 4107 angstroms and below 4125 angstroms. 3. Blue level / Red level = 0.69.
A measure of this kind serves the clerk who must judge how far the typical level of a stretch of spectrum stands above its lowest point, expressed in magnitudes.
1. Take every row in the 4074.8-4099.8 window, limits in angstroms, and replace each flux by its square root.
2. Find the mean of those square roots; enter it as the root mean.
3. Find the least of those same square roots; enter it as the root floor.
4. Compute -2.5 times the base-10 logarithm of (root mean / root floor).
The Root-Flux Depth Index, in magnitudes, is -0.056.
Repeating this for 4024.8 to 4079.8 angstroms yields -0.078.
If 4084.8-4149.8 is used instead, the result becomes -0.176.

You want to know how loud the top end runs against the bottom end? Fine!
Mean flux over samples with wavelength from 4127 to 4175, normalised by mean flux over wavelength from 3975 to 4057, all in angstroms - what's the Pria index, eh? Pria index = 1.08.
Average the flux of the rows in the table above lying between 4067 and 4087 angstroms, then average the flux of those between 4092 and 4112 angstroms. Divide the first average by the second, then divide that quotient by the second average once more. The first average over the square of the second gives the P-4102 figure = 0.208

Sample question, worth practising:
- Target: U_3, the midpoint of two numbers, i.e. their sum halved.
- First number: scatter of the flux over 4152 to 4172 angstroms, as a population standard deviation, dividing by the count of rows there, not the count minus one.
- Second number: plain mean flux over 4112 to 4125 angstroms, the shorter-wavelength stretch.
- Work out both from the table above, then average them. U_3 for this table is 2.86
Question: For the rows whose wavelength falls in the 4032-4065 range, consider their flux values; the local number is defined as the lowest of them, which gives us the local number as 4.463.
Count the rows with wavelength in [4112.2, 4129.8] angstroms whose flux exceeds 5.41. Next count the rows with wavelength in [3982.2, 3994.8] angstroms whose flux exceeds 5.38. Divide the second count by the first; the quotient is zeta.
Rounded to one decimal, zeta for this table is 0.0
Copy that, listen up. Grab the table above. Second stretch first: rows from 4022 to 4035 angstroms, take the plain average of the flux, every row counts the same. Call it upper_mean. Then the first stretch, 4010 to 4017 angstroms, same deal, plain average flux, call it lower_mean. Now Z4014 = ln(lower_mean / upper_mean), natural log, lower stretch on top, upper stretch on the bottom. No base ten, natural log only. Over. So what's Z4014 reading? 0.04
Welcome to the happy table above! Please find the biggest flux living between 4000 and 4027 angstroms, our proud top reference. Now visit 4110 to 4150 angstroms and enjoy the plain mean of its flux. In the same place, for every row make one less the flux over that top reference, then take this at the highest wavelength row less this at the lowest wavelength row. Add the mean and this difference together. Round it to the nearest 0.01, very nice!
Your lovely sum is 5.39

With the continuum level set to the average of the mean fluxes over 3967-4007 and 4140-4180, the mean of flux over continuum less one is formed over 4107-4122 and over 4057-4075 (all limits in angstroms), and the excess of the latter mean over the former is -0.024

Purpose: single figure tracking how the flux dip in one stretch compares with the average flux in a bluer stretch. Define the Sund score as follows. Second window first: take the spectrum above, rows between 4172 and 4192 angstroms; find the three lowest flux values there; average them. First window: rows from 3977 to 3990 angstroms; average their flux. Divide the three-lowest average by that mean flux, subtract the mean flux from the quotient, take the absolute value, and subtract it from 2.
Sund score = -2.0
